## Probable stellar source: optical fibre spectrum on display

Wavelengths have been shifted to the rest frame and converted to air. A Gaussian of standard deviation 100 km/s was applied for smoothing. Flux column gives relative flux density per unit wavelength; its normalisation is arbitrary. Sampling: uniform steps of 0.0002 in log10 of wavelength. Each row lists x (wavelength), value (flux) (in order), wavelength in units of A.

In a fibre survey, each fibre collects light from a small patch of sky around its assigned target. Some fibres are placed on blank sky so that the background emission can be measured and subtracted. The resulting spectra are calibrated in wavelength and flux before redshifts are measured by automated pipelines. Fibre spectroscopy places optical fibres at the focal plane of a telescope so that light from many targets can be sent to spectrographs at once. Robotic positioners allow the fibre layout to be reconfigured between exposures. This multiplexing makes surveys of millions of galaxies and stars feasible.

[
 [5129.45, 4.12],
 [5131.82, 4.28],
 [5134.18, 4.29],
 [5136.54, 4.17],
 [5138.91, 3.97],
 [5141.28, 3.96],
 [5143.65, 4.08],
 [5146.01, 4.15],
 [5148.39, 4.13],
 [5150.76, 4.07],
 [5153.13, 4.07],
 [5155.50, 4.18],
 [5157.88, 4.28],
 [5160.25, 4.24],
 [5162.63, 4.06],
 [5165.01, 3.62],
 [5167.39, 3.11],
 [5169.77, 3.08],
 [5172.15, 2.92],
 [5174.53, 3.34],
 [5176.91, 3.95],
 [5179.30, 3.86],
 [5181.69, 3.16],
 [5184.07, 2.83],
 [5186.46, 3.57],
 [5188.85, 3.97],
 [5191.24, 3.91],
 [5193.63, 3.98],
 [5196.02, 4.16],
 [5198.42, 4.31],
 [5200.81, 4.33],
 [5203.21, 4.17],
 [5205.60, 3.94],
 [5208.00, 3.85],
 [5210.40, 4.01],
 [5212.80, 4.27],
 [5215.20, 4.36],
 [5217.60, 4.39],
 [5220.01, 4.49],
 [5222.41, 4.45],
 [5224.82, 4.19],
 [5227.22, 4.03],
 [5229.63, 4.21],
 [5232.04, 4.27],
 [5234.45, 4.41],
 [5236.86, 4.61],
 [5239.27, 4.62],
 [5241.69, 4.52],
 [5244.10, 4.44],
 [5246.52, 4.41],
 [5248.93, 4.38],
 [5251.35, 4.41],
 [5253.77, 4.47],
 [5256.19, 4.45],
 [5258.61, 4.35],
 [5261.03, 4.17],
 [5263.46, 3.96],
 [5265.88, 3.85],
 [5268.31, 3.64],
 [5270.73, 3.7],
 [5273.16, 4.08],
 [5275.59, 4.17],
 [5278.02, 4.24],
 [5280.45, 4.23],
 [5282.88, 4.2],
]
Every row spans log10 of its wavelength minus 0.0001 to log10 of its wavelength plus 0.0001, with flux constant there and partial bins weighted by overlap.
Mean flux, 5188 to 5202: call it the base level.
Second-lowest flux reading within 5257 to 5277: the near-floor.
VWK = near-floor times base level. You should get 15.2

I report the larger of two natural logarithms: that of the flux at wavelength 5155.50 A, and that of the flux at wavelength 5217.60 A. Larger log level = 1.48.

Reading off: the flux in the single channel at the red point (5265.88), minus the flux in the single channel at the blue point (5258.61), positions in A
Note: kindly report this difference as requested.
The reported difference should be -0.50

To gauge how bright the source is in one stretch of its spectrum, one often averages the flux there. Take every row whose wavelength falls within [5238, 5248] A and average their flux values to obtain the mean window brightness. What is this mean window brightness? 4.5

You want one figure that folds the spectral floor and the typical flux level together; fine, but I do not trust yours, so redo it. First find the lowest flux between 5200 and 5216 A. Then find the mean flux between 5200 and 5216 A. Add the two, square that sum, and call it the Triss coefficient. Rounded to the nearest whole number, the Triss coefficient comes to 64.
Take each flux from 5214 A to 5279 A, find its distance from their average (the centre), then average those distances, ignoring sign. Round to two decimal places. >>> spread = 0.20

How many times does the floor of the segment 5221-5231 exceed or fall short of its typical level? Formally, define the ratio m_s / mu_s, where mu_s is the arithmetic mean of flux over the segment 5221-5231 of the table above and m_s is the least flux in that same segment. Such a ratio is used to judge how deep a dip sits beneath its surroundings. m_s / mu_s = 0.95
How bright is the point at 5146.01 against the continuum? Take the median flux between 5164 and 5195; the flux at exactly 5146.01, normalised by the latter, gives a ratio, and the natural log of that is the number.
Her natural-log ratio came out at 0.15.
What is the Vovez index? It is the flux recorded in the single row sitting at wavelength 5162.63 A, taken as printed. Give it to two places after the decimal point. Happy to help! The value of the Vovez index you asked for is 4.06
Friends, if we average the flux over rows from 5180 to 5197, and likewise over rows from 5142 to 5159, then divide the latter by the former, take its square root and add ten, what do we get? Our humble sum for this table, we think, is 11.1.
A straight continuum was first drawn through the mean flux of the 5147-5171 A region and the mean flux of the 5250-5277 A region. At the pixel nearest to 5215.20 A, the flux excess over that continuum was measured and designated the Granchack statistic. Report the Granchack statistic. 0.4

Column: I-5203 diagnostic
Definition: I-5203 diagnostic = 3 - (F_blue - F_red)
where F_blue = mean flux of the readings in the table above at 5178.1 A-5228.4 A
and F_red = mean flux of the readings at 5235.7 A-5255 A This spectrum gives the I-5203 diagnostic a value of 3.5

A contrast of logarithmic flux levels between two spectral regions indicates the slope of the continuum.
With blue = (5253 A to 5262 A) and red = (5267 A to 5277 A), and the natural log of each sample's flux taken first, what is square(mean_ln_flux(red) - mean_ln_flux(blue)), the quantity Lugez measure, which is 0.013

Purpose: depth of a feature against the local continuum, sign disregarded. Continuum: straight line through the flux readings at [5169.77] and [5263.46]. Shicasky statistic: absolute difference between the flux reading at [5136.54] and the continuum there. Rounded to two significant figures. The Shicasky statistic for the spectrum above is 1.4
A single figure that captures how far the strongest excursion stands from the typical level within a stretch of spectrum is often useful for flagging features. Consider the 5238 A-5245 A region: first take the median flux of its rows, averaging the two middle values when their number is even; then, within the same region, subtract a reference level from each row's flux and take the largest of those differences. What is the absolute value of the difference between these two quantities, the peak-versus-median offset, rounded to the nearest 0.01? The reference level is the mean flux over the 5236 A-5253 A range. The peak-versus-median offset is 4.38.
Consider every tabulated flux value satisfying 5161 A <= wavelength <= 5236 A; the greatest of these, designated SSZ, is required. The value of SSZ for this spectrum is 4.49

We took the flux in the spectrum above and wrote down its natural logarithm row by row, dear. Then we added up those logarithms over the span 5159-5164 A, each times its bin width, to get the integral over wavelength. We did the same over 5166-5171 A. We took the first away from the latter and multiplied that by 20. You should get -28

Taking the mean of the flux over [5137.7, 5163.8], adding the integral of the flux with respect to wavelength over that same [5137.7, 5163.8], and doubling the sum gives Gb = 223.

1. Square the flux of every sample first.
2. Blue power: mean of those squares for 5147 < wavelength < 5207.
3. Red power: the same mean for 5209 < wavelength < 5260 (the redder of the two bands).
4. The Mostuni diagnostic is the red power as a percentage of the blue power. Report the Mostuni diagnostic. 130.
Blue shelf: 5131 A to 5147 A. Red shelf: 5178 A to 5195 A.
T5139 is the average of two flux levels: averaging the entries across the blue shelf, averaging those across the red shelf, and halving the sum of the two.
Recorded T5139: 3.87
